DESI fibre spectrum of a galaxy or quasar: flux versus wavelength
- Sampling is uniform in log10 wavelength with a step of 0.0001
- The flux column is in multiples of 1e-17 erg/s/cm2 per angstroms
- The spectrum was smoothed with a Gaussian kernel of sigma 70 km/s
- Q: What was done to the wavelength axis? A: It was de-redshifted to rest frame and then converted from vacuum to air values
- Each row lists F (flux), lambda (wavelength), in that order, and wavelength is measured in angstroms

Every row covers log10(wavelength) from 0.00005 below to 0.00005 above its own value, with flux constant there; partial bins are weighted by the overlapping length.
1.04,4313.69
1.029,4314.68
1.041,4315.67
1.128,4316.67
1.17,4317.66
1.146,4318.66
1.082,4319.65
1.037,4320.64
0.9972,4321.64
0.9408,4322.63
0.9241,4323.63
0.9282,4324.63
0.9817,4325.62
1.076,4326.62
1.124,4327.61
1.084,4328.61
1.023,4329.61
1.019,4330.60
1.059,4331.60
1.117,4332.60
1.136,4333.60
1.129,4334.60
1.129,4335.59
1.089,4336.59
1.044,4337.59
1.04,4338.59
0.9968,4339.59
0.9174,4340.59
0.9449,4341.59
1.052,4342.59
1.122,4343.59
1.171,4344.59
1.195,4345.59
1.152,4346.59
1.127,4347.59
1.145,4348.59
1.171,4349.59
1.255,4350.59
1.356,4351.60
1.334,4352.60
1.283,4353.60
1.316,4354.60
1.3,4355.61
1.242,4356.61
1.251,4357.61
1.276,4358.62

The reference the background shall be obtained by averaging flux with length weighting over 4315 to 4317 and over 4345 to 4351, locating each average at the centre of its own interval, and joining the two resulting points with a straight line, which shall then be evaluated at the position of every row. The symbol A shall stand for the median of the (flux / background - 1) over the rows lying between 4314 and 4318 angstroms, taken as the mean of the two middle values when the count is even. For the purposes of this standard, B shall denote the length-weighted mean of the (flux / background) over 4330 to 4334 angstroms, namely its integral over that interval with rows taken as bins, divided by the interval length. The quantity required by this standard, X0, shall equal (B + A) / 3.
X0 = 0.323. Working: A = 0.01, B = 0.96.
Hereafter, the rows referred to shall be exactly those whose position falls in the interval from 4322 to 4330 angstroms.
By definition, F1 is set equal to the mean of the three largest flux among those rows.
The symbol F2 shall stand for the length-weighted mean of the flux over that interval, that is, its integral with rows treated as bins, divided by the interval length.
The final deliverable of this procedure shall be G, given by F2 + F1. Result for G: 2.10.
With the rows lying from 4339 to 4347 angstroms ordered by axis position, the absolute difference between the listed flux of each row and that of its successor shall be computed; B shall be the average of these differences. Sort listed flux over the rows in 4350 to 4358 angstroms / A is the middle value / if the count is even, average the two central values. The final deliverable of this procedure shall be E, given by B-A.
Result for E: -1.23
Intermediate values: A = 1.29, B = 0.057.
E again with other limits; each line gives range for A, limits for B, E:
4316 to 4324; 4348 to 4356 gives -1.01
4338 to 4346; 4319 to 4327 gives -1.00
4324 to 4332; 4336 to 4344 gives -0.99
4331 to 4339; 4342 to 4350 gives -1.07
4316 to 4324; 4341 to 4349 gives -1.01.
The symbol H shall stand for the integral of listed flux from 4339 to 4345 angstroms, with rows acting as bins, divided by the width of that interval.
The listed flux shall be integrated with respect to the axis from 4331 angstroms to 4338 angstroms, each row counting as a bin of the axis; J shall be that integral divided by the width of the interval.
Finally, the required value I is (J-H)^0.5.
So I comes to 0.26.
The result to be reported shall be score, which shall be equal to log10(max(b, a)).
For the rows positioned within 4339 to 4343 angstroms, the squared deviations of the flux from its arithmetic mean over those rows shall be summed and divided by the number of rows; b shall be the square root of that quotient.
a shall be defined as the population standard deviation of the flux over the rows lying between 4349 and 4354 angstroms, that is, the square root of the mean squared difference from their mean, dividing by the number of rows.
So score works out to -1.19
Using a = 0.065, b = 0.051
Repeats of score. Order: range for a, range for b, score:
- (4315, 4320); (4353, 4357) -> -1.33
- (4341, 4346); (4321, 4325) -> -1.04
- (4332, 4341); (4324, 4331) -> -1.16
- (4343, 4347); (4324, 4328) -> -1.11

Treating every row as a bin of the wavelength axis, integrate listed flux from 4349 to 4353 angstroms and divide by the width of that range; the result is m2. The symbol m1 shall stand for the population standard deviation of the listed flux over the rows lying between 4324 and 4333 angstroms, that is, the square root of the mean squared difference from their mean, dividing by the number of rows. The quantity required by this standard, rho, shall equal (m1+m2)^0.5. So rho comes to 1.16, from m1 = 0.060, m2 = 1.27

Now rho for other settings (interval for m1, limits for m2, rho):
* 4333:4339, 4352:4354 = 1.16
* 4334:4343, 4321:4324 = 1.01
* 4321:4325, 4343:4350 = 1.09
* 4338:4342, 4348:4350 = 1.10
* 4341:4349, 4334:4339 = 1.08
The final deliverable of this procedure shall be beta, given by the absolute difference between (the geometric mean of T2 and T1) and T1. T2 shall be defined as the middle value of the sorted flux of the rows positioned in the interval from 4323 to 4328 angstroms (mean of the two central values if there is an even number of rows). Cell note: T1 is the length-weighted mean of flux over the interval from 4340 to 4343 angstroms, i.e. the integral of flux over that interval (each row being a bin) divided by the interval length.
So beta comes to 0.01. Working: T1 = 0.97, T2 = 0.98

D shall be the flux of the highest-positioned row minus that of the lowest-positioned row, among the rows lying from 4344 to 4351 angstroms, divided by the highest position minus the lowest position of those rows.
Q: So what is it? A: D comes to 0.014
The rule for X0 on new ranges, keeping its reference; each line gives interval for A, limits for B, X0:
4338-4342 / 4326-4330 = 0.270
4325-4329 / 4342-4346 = 0.315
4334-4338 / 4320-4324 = 0.291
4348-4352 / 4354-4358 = 0.365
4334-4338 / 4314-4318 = 0.329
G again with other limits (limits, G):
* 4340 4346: 2.23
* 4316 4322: 2.24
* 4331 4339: 2.22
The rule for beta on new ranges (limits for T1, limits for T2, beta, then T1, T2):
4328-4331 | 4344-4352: 0.06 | 1.05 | 1.17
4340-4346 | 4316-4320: 0.04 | 1.06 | 1.14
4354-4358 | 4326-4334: 0.10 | 1.28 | 1.08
